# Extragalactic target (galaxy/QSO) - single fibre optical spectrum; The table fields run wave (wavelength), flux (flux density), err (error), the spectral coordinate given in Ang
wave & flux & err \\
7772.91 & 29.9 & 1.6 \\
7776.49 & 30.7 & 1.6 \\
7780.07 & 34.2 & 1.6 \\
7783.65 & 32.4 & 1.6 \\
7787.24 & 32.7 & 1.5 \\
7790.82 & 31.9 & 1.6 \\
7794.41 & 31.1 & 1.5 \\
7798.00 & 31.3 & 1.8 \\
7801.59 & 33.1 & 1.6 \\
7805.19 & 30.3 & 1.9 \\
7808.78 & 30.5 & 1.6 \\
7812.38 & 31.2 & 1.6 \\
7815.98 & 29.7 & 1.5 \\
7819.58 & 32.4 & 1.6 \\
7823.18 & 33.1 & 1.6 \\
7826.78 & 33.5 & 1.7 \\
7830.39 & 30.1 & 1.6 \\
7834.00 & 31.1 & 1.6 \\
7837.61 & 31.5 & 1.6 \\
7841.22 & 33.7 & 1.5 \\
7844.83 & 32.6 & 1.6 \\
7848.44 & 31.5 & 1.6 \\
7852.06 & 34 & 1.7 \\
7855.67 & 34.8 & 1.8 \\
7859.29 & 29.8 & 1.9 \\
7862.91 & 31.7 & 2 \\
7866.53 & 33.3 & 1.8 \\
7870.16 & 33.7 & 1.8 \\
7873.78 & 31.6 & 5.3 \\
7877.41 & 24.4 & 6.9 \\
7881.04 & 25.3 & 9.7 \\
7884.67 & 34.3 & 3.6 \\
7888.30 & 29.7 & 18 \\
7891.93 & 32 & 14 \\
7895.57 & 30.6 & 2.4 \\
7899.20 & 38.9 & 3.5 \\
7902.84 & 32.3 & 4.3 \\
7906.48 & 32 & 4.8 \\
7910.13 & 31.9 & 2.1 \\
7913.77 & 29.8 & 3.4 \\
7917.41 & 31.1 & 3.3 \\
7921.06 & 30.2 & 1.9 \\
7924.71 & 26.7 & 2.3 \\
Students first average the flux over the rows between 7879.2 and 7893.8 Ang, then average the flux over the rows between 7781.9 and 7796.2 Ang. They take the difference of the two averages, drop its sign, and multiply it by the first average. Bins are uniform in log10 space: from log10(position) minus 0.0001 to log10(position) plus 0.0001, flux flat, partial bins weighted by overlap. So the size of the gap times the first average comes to 52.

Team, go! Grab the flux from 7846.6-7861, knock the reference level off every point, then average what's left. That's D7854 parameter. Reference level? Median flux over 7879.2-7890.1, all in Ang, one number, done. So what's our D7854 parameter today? 2.8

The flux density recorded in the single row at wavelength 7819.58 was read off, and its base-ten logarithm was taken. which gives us 1.51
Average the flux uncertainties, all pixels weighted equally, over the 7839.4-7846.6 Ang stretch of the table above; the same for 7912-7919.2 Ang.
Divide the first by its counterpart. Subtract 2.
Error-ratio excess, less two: -1.54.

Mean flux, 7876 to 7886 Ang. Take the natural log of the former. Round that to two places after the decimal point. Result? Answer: 3.33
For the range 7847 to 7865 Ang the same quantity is 3.48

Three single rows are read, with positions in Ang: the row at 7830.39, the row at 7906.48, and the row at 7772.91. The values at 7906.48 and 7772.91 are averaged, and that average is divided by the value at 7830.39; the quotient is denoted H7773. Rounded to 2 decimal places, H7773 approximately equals 1.03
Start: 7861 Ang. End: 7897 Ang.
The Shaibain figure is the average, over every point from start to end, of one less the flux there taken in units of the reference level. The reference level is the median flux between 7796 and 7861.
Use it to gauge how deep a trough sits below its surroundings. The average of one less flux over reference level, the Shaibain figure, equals 0.027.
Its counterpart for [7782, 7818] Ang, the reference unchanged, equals 0.003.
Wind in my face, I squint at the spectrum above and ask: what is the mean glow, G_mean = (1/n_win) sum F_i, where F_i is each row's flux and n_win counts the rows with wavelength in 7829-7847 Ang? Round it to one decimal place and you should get 31.8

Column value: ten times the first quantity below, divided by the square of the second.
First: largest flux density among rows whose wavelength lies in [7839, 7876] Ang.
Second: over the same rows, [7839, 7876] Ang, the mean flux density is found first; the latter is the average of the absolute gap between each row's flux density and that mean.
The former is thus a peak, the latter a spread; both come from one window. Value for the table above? 230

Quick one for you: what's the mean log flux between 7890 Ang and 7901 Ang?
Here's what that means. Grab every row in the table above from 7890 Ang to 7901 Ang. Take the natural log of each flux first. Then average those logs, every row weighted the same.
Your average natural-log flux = 3.52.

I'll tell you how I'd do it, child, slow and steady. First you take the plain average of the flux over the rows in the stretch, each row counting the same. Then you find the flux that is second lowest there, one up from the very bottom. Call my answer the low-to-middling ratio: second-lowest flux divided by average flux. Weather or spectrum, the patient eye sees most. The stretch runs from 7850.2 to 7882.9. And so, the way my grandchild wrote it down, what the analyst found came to 0.82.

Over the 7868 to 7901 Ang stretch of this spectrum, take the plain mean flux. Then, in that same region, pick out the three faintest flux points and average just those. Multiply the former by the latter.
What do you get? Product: 825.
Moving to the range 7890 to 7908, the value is 1046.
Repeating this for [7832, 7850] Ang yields 1006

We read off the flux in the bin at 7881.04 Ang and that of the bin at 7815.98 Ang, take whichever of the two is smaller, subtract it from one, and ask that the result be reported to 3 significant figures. -24.3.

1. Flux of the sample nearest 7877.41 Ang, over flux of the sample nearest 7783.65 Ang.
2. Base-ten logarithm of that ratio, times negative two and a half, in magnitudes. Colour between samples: 0.31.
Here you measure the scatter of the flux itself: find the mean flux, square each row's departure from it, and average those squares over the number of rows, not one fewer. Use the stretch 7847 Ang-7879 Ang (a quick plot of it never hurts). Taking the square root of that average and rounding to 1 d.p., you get 3.0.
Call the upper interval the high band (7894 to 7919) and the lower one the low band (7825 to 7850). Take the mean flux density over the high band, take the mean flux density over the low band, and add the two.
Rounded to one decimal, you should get 64.4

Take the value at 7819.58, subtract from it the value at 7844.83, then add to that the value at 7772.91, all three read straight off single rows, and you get 29.7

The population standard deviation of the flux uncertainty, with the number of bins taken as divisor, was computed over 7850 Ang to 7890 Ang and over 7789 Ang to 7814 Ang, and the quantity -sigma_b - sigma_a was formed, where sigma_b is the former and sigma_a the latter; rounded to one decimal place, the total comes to -5.0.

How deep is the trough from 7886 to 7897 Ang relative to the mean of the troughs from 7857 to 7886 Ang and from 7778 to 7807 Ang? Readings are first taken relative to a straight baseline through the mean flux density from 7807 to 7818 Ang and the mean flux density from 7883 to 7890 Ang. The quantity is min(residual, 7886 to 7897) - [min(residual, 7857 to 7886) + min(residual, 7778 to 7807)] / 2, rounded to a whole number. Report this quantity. 1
